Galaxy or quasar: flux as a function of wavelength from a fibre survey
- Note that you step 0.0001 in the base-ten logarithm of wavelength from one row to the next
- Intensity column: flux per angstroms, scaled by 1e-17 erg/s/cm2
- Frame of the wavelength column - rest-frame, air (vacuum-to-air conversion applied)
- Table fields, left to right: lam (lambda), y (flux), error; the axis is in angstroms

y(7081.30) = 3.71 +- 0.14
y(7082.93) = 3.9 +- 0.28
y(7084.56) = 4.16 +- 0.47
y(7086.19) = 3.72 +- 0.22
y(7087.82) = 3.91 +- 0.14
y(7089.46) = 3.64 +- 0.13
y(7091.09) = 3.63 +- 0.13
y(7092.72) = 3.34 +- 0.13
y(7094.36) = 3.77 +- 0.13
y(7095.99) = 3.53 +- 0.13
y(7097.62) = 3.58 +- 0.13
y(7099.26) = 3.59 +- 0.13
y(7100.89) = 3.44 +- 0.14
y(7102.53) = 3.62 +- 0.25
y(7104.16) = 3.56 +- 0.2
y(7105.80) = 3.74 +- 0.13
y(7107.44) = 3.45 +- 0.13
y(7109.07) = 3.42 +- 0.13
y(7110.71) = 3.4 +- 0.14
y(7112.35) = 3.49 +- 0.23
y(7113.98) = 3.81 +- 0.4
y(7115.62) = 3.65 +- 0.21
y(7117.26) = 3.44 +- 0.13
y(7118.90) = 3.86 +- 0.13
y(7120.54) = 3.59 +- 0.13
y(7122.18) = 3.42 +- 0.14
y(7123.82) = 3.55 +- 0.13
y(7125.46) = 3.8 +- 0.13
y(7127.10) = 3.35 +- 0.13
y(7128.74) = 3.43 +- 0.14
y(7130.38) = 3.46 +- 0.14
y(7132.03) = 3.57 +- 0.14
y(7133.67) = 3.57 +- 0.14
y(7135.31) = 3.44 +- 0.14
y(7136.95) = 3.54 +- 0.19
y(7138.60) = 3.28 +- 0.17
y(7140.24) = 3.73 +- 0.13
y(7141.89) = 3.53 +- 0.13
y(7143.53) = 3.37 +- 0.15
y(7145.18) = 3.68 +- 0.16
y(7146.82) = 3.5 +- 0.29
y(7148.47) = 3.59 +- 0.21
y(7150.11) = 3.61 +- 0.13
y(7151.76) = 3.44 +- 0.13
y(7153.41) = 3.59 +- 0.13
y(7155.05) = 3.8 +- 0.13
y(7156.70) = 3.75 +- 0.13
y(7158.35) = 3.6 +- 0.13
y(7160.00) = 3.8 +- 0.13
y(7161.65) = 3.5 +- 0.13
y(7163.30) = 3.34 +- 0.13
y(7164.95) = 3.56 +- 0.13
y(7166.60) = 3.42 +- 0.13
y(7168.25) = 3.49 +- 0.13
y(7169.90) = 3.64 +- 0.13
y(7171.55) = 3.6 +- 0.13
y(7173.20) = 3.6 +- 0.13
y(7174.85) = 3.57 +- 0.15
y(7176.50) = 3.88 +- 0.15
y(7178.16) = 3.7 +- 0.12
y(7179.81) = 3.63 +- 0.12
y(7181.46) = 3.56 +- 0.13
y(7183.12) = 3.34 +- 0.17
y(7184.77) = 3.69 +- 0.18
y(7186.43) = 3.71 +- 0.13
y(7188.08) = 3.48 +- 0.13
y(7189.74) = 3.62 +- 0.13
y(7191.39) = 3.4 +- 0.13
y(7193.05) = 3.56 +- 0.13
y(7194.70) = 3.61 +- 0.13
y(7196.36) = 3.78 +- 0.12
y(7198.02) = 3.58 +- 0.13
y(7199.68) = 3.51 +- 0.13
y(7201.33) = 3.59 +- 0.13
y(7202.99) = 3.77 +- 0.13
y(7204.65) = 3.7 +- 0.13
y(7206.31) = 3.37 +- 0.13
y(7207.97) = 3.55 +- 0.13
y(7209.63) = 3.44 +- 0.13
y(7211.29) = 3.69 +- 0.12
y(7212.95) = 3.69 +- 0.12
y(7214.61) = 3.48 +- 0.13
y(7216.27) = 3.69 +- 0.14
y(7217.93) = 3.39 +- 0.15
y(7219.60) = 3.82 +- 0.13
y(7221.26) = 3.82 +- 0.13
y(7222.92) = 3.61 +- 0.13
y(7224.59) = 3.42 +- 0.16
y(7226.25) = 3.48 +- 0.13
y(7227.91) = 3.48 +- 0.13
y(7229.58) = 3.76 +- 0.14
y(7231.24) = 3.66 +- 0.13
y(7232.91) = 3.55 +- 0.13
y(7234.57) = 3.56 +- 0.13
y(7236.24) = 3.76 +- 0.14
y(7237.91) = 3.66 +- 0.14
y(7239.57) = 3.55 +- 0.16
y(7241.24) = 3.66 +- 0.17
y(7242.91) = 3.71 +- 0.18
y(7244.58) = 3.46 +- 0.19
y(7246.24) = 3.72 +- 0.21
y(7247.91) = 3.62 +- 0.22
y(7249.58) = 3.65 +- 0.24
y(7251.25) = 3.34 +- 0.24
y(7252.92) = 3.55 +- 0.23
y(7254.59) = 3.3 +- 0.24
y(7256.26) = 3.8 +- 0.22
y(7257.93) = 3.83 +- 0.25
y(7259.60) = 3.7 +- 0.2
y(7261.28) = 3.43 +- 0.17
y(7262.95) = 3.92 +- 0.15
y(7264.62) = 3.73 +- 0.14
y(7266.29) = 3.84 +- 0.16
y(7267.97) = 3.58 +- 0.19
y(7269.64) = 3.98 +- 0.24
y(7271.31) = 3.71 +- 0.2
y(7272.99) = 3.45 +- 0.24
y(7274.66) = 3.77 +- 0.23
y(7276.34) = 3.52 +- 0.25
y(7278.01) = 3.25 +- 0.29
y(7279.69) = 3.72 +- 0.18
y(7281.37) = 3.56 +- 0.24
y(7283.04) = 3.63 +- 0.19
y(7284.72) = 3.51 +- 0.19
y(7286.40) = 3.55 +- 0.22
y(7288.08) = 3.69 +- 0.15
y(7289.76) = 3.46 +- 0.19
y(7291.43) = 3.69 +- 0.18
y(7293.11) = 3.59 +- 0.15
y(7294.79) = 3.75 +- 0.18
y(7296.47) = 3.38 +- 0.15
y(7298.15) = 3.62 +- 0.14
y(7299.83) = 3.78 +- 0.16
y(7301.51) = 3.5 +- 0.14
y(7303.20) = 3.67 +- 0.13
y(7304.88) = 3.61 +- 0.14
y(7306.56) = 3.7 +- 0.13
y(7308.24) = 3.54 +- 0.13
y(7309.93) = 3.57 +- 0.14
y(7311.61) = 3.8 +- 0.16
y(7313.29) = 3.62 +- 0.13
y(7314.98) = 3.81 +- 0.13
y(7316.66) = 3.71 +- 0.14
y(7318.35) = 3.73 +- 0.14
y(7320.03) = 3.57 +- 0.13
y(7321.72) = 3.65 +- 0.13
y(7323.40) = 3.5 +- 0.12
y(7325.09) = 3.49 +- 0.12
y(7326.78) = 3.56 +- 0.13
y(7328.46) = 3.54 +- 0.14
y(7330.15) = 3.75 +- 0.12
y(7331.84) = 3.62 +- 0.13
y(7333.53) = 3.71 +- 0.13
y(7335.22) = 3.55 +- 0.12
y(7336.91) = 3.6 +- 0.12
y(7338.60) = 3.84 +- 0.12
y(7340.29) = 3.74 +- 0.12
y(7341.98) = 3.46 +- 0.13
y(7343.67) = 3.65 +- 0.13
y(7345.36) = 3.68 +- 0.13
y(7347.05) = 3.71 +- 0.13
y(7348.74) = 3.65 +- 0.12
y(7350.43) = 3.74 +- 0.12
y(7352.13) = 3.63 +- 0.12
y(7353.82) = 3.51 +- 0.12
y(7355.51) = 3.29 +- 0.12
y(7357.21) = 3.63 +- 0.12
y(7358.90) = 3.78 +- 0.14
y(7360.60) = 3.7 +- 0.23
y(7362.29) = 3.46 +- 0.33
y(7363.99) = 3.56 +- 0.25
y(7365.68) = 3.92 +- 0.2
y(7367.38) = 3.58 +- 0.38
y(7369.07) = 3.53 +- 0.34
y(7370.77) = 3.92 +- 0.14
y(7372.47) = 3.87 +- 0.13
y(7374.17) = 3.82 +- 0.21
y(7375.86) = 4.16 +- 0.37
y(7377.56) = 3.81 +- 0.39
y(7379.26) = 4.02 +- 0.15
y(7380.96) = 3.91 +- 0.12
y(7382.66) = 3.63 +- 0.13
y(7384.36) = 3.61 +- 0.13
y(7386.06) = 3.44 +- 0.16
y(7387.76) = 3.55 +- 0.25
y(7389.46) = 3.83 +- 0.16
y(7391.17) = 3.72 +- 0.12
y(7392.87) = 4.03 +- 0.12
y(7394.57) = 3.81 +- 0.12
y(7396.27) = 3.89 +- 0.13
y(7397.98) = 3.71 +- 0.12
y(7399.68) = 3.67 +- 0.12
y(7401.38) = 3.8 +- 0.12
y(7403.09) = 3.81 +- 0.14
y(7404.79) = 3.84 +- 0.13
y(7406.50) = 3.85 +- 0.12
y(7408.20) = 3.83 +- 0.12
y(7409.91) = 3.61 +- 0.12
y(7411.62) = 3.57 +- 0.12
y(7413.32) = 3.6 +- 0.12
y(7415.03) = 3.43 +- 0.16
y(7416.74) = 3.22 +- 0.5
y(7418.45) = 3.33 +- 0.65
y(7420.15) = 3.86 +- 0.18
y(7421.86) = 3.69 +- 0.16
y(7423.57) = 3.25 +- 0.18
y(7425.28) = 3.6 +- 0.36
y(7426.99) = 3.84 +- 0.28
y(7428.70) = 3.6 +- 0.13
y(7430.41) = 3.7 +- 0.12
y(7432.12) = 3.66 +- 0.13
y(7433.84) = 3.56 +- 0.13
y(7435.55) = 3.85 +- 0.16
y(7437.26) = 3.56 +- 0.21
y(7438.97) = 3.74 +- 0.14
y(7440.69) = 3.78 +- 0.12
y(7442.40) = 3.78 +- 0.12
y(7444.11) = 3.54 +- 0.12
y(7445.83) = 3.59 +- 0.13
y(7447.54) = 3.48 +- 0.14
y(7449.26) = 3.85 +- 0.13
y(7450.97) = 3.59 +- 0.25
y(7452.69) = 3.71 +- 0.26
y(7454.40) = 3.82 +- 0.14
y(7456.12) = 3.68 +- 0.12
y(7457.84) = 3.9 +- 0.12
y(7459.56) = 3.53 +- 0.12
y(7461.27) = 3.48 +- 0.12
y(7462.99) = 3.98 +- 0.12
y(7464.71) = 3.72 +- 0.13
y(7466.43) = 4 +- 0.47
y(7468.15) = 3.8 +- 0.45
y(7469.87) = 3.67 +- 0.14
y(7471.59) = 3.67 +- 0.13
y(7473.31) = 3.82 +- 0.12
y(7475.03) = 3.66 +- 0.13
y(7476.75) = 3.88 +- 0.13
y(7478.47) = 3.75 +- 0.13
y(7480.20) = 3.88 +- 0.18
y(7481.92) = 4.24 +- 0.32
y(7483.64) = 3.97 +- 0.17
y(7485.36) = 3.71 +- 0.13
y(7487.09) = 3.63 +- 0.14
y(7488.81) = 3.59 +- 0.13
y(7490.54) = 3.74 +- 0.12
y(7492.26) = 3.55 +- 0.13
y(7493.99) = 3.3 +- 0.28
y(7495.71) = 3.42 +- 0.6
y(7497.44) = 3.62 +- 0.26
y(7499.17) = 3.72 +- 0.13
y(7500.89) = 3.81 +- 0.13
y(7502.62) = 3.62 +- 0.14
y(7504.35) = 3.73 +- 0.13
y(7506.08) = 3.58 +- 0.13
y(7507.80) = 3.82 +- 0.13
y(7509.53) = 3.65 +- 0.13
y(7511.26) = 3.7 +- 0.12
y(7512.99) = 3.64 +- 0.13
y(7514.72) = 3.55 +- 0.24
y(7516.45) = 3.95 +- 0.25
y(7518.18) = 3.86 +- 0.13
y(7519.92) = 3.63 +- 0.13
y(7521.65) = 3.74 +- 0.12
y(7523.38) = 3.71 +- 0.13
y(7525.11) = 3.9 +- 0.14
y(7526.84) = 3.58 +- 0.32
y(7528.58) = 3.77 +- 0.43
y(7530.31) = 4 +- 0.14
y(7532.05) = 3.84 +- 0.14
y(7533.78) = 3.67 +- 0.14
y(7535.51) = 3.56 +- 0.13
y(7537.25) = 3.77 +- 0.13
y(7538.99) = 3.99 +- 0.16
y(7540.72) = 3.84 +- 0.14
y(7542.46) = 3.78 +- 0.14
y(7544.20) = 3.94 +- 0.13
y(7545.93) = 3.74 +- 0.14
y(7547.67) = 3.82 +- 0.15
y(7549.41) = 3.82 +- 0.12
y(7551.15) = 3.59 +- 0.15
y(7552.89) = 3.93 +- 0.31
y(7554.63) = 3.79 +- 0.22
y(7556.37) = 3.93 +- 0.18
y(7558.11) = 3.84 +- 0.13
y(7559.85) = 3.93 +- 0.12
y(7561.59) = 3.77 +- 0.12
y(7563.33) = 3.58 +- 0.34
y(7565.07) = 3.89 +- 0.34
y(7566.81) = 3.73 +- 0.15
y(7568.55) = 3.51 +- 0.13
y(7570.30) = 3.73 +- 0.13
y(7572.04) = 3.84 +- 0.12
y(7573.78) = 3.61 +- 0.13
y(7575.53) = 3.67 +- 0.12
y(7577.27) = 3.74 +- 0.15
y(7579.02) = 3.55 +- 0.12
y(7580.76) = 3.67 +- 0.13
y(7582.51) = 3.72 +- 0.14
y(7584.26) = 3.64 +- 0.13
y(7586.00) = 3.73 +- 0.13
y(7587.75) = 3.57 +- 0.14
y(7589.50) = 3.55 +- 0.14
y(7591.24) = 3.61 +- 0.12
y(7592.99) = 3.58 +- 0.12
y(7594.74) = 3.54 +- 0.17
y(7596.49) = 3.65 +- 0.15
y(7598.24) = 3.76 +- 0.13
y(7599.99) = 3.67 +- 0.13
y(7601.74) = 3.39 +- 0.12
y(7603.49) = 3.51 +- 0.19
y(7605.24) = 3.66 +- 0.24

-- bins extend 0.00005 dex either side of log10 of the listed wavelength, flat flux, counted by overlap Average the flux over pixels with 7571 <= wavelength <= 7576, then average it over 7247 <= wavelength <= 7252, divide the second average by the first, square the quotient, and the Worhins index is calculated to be 0.910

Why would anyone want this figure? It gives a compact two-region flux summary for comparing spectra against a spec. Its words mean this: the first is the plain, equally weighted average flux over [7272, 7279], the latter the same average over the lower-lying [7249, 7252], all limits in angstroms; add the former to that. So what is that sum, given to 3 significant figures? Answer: 6.99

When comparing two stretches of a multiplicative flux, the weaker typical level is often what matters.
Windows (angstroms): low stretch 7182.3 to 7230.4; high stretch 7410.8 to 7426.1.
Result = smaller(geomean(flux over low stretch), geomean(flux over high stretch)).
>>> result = 3.50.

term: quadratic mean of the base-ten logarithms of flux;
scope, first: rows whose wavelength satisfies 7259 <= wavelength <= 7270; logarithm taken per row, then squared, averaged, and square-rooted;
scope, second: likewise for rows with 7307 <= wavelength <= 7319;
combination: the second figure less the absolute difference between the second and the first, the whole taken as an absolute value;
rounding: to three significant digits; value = 0.560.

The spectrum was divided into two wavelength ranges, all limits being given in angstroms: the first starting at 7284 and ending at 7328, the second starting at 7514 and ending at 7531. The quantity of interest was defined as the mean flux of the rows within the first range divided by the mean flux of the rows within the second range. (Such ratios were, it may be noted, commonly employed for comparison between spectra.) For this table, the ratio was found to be 0.960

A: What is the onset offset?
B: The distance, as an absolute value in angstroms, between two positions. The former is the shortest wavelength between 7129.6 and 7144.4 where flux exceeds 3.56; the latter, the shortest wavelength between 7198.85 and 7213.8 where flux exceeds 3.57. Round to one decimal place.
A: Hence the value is 69.3 angstroms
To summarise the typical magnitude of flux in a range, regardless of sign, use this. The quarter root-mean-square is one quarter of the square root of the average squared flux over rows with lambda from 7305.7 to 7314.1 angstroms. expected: 0.912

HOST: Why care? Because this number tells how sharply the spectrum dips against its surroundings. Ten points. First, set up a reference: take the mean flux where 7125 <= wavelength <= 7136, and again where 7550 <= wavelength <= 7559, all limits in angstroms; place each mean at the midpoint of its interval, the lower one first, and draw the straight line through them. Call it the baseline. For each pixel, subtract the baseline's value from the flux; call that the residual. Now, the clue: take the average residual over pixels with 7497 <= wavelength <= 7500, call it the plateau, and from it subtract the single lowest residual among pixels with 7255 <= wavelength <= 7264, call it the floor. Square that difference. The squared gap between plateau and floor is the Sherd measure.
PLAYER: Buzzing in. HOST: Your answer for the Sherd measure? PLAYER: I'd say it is 0.01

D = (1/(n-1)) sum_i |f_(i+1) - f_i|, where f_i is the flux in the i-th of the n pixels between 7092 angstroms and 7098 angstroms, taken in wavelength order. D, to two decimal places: 0.24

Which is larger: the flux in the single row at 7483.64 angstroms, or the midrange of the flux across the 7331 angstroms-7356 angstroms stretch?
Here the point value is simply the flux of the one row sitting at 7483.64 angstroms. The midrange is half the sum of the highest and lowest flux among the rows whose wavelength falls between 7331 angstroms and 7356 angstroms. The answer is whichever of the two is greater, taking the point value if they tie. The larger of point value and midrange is 3.97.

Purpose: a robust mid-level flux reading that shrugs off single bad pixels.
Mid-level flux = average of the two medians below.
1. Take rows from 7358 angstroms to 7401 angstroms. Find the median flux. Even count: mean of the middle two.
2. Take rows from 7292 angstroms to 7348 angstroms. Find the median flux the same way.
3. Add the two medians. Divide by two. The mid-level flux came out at 3.70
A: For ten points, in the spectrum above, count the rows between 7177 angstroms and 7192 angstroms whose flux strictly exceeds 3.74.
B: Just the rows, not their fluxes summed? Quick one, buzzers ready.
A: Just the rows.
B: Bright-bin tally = 0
